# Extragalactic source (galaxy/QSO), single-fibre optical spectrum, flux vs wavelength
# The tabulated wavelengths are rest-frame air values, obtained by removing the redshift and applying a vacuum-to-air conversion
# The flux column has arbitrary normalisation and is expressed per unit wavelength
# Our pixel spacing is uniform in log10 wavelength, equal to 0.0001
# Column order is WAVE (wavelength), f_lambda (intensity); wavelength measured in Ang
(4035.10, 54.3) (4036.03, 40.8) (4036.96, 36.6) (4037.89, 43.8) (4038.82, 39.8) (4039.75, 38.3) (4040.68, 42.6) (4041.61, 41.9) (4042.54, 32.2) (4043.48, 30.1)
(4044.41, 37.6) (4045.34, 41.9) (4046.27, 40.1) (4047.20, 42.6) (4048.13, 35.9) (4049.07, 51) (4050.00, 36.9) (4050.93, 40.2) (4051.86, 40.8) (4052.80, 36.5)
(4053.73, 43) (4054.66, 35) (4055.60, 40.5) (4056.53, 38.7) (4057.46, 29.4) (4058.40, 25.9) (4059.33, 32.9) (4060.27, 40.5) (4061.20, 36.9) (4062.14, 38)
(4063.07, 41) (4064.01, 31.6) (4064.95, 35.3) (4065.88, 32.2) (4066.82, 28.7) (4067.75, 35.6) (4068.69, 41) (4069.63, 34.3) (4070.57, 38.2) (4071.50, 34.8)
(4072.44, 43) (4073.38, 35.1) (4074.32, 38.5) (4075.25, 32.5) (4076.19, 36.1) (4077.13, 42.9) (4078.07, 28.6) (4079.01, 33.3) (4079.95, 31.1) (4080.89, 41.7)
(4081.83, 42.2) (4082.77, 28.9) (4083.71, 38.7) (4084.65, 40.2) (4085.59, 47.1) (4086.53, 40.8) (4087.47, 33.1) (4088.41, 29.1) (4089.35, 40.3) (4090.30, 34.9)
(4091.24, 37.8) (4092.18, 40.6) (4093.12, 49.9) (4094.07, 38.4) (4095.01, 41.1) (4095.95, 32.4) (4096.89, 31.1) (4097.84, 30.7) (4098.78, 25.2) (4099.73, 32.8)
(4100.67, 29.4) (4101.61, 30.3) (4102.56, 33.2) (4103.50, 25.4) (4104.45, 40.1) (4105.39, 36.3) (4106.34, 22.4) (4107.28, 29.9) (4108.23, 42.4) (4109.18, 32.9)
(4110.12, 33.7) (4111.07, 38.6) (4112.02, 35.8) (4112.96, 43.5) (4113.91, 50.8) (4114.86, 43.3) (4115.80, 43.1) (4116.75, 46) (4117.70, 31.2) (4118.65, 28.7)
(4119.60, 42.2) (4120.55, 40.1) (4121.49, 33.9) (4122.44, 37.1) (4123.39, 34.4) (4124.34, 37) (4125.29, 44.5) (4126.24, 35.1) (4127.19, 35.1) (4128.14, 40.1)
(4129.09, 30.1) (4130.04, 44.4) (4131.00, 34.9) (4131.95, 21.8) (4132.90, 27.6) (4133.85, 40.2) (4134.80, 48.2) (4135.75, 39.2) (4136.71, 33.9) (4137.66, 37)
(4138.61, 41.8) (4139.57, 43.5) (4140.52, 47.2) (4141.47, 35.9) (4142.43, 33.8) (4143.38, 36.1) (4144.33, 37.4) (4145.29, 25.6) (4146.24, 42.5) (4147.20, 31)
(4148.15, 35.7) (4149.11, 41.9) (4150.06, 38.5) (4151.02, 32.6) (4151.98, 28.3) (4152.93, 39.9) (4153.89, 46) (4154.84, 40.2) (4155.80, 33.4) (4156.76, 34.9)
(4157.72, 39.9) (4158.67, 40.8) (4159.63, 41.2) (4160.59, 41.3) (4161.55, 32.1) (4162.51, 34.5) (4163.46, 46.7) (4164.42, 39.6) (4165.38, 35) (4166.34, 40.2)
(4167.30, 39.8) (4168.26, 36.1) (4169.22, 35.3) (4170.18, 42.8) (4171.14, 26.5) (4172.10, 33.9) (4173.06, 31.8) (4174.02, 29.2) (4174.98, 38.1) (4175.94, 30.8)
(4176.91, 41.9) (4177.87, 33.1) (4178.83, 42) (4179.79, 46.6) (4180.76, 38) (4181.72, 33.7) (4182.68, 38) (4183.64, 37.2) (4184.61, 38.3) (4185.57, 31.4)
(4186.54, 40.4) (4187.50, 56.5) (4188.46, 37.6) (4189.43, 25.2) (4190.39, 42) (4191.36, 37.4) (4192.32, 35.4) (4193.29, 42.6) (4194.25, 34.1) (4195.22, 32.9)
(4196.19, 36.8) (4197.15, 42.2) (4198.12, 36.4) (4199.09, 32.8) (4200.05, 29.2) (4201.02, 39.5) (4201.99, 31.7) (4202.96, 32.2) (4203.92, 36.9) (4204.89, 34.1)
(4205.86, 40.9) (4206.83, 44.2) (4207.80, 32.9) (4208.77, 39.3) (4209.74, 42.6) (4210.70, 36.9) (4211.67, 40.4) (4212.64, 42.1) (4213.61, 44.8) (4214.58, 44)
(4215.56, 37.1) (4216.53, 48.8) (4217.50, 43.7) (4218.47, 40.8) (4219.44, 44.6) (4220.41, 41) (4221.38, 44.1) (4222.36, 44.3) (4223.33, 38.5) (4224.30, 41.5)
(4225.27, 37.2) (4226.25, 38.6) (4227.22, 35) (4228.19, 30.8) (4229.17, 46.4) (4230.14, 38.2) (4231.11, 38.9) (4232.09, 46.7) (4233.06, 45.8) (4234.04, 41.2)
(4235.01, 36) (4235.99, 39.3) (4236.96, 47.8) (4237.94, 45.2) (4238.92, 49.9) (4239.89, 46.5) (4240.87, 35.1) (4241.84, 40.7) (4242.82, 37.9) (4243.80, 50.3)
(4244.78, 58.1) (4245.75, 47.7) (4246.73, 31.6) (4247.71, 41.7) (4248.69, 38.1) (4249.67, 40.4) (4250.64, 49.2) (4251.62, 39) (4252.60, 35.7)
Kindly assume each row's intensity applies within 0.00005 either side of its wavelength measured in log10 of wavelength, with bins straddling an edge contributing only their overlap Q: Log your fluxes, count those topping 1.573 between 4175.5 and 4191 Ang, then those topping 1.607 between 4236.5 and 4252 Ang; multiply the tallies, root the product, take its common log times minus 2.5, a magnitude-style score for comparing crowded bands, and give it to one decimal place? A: -2.5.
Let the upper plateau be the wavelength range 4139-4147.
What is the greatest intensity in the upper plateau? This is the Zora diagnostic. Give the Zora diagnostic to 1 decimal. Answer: 47.2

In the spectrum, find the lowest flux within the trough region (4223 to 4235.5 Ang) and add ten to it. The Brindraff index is 41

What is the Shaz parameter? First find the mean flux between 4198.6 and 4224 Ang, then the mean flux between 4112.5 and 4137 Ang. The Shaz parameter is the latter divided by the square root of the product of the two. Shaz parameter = 0.980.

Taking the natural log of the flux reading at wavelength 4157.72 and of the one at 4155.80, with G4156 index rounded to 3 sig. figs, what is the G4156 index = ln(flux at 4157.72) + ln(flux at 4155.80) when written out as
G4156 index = 7.19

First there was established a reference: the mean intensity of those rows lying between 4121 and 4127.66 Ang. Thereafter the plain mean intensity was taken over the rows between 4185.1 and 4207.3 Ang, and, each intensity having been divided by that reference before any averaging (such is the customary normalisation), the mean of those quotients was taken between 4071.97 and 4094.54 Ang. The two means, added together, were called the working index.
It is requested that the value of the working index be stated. 38.1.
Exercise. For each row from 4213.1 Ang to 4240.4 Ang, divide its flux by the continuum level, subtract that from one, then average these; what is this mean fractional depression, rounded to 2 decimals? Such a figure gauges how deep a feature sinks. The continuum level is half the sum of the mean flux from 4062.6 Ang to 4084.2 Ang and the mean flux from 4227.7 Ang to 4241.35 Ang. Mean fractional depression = -0.08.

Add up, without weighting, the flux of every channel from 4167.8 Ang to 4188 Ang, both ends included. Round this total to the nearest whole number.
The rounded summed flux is 782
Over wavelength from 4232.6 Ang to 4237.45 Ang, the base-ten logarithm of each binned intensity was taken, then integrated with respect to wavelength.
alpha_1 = 7.9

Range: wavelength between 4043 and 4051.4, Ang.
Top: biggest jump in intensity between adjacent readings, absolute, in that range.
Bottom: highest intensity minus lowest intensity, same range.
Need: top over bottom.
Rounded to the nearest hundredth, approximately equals 0.72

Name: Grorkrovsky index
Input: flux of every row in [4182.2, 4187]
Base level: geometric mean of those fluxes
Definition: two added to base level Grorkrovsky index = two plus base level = 39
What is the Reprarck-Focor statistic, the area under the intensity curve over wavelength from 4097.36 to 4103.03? 171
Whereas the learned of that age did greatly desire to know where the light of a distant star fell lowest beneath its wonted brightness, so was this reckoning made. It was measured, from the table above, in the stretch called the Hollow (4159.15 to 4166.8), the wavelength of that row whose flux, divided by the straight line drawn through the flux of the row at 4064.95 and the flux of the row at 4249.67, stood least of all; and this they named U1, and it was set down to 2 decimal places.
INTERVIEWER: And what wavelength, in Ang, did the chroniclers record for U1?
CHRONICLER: 4161.55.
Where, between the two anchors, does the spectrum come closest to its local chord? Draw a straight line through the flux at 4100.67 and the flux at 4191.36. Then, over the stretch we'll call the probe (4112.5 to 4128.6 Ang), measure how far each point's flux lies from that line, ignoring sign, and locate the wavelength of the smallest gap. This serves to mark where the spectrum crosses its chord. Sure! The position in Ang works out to 4117.70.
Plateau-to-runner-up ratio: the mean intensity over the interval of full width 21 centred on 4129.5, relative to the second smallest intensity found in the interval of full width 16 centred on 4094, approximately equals 1.28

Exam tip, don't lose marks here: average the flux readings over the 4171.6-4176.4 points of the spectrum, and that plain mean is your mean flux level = 32.8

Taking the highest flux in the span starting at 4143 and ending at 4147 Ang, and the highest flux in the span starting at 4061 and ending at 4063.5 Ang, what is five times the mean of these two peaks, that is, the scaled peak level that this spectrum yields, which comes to 209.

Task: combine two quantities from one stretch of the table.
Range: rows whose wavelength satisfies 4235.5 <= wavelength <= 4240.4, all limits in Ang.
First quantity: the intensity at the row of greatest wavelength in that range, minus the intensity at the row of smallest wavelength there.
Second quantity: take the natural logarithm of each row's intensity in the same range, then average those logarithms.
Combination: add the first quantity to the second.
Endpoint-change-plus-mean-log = 11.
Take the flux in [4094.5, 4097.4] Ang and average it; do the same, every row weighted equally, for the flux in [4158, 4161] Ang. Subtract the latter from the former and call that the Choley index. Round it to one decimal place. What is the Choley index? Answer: -6.2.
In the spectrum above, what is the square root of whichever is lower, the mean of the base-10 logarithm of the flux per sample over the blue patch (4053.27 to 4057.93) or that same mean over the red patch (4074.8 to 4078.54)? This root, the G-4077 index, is 1.24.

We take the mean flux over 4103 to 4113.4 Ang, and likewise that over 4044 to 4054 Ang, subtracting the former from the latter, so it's 6.0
